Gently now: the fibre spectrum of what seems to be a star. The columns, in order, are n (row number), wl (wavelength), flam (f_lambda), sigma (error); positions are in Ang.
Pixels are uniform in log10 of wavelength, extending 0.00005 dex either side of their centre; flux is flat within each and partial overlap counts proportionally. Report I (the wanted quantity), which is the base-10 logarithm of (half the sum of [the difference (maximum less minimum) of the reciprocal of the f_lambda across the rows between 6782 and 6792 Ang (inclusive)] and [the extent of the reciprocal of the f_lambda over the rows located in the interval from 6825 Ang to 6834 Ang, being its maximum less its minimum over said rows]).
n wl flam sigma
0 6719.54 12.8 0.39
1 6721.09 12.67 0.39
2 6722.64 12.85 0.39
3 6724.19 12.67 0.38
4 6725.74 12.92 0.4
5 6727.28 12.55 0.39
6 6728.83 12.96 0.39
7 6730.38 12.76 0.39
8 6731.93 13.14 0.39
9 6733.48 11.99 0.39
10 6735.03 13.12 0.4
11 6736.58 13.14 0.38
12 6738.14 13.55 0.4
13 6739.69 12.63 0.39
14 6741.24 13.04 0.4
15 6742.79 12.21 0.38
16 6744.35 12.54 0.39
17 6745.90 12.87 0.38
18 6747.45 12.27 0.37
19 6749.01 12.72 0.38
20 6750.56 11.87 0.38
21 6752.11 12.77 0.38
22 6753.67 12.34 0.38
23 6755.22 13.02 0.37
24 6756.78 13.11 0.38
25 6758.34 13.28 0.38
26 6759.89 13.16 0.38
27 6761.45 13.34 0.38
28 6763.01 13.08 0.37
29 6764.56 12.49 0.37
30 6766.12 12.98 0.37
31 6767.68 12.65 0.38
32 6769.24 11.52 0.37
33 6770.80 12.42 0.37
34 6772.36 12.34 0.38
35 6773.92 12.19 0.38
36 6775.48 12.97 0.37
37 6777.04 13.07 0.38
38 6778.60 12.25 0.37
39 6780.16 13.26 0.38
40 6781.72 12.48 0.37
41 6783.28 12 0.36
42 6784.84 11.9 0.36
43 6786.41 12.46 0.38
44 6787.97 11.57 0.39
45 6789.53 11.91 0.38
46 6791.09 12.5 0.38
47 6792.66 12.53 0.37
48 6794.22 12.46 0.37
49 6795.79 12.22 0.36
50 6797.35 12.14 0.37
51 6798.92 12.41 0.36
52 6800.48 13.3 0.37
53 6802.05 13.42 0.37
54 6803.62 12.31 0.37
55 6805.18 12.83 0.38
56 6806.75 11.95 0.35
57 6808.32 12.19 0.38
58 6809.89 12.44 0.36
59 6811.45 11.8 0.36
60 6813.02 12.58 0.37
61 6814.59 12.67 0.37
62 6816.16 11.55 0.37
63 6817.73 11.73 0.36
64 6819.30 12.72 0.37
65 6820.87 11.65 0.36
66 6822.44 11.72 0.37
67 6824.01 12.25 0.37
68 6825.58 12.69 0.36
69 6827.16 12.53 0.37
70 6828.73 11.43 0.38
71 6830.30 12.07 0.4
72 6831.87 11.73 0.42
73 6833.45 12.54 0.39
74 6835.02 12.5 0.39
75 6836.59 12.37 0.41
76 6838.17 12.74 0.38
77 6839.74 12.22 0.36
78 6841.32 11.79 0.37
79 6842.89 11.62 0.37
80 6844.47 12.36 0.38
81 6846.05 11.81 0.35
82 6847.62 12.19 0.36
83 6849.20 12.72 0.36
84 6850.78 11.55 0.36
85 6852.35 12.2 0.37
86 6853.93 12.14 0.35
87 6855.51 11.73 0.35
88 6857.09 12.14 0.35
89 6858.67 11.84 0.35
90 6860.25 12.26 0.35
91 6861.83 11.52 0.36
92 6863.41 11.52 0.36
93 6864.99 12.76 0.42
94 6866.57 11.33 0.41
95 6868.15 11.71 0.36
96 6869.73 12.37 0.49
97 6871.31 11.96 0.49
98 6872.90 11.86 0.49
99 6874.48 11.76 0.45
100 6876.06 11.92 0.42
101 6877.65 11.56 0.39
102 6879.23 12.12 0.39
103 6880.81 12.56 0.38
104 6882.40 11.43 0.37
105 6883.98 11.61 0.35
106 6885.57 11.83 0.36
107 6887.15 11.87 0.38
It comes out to -2.12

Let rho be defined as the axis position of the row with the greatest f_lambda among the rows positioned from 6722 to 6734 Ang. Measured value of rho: 6731.93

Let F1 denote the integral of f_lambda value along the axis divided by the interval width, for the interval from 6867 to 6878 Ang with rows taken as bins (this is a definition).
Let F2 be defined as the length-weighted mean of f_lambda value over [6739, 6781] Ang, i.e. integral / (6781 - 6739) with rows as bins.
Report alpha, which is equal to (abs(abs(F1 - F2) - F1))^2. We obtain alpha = 122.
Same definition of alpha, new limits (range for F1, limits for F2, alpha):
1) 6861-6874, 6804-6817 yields 132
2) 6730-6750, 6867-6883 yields 142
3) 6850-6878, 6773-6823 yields 131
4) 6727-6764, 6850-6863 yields 142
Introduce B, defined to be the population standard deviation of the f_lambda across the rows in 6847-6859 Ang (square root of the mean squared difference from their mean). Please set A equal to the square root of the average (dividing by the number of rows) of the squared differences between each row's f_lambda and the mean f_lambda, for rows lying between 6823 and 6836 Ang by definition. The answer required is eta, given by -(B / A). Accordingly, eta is -0.81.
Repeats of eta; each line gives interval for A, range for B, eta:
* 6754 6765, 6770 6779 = -1.35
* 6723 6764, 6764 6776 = -1.06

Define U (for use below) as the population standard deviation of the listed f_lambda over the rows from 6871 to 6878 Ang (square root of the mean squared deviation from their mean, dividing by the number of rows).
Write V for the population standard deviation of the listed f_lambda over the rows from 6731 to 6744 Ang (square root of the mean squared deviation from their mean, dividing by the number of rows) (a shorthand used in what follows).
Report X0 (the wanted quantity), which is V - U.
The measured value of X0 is 0.35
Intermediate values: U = 0.14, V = 0.50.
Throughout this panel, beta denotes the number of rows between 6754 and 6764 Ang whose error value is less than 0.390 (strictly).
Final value 6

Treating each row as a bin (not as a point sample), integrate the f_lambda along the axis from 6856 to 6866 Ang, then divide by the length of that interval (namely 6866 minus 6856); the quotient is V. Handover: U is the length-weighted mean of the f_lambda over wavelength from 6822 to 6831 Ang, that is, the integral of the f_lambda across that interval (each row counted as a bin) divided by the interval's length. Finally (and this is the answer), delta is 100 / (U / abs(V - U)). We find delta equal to 1.2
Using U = 12.1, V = 12.0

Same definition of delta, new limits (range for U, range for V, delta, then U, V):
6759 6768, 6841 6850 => 6.8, 13.0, 12.1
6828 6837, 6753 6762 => 7.7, 12.1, 13.0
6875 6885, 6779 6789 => 3.5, 11.9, 12.3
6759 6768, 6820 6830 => 7.1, 13.0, 12.1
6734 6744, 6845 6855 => 6.2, 12.9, 12.1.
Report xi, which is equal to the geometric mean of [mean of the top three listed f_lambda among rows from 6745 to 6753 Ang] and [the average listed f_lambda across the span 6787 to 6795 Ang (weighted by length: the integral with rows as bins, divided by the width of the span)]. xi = 12.5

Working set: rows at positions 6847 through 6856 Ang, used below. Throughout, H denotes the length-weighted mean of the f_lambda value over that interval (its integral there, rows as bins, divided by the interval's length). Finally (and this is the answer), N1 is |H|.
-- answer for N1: 12.1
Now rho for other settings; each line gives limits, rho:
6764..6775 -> 6766.12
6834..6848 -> 6838.17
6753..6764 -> 6761.45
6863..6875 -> 6864.99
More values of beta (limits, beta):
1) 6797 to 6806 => 6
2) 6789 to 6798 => 6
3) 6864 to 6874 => 1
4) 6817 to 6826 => 6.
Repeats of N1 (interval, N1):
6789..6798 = 12.3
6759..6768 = 13.0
